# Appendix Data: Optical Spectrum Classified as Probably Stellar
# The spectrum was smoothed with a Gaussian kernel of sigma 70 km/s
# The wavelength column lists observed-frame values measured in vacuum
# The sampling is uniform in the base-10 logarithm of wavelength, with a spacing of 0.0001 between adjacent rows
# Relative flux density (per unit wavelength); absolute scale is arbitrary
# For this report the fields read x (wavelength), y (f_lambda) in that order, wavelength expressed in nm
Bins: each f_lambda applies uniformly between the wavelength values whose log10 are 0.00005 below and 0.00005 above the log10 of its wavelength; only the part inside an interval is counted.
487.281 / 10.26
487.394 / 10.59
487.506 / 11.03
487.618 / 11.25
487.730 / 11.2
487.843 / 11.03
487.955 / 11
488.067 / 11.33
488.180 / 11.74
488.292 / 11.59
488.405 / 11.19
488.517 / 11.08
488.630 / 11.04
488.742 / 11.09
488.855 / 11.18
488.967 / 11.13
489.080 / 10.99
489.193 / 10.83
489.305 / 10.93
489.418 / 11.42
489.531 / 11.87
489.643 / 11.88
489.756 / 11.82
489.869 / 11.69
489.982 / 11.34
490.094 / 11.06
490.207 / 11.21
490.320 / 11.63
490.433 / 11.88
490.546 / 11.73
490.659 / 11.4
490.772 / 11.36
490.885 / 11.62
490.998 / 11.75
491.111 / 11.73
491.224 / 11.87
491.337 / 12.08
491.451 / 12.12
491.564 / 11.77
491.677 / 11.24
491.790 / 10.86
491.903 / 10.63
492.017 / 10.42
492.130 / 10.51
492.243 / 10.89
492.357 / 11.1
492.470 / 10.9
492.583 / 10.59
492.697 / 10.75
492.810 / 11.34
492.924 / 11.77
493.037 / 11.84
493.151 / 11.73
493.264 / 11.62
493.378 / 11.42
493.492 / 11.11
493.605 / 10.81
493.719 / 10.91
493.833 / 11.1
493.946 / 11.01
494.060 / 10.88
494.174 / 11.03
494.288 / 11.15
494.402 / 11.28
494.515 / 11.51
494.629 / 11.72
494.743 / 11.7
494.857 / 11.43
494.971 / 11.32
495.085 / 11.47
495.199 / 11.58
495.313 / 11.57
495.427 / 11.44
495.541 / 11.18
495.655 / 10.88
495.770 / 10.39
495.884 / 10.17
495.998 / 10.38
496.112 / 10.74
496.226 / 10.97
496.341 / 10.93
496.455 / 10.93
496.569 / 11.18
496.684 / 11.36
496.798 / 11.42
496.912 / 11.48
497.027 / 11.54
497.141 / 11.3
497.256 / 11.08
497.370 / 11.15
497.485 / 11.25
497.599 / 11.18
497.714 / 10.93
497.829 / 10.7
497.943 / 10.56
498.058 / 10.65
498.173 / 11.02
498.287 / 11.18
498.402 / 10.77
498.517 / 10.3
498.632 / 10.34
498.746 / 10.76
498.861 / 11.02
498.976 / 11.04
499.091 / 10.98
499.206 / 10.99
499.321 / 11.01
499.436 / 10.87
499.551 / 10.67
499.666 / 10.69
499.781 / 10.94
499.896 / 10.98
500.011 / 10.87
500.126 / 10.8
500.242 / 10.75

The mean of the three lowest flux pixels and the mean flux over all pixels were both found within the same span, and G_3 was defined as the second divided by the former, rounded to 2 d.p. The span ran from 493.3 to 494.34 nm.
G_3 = 1.02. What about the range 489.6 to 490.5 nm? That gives 1.03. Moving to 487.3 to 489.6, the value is 1.04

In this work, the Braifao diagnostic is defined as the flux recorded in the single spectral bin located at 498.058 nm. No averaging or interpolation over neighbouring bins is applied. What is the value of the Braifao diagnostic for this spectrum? 10.65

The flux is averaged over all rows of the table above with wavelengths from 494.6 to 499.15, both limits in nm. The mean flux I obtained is 11.0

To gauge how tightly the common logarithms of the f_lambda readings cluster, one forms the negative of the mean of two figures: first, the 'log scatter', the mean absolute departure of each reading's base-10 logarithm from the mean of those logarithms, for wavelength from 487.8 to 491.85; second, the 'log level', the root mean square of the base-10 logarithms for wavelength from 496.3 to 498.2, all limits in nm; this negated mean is -0.529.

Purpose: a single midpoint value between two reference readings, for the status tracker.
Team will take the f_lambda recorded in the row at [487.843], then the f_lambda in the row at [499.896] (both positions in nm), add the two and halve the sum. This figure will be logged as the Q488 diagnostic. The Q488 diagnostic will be 11.0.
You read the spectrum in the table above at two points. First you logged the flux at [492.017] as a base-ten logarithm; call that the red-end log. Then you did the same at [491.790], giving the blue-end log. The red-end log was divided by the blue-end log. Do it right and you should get 0.98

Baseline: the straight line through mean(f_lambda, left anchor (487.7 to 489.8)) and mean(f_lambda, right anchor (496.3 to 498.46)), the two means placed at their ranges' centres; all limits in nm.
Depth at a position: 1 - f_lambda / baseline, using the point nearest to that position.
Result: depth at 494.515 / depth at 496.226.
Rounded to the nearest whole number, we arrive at -3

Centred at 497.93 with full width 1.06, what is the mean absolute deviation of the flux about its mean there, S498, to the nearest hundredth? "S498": 0.22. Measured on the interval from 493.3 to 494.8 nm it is 0.25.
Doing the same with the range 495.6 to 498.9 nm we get 0.30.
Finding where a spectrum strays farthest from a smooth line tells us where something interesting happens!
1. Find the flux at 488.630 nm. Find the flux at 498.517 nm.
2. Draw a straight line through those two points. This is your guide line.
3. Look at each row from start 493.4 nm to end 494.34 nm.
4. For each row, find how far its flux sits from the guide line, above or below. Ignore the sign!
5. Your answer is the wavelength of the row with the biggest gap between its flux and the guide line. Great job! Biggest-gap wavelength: 494.288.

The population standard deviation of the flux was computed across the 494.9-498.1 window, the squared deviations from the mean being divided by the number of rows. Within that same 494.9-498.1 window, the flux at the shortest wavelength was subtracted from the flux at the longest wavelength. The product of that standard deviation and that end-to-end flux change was -0.26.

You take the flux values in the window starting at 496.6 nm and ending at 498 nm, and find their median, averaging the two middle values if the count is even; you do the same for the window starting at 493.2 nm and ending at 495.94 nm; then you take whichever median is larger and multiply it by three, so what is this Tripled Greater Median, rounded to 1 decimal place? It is 33.7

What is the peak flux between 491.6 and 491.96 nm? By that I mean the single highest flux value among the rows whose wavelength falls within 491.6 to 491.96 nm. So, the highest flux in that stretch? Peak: 11.24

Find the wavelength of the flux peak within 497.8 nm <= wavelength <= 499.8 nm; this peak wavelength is 498.287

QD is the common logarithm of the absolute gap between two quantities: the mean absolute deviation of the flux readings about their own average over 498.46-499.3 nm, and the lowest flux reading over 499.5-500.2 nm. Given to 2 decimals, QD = 1.02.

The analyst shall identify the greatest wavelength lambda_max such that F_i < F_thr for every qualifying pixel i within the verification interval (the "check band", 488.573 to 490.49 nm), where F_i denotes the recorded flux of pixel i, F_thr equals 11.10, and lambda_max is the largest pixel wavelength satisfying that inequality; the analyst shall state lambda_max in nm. 490.094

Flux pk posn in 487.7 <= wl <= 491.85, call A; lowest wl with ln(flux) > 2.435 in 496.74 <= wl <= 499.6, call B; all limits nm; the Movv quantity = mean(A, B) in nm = 494.12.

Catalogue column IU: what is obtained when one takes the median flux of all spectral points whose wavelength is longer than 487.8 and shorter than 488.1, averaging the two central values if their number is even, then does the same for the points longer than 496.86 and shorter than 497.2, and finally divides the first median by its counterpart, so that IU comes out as 0.96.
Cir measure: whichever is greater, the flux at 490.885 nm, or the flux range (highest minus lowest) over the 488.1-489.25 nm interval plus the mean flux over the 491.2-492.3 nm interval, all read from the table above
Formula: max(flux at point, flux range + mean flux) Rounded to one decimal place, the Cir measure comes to 12.1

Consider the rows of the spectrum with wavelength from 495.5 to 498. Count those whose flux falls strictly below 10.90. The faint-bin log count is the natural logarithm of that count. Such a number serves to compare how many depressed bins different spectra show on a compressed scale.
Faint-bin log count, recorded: 1.9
